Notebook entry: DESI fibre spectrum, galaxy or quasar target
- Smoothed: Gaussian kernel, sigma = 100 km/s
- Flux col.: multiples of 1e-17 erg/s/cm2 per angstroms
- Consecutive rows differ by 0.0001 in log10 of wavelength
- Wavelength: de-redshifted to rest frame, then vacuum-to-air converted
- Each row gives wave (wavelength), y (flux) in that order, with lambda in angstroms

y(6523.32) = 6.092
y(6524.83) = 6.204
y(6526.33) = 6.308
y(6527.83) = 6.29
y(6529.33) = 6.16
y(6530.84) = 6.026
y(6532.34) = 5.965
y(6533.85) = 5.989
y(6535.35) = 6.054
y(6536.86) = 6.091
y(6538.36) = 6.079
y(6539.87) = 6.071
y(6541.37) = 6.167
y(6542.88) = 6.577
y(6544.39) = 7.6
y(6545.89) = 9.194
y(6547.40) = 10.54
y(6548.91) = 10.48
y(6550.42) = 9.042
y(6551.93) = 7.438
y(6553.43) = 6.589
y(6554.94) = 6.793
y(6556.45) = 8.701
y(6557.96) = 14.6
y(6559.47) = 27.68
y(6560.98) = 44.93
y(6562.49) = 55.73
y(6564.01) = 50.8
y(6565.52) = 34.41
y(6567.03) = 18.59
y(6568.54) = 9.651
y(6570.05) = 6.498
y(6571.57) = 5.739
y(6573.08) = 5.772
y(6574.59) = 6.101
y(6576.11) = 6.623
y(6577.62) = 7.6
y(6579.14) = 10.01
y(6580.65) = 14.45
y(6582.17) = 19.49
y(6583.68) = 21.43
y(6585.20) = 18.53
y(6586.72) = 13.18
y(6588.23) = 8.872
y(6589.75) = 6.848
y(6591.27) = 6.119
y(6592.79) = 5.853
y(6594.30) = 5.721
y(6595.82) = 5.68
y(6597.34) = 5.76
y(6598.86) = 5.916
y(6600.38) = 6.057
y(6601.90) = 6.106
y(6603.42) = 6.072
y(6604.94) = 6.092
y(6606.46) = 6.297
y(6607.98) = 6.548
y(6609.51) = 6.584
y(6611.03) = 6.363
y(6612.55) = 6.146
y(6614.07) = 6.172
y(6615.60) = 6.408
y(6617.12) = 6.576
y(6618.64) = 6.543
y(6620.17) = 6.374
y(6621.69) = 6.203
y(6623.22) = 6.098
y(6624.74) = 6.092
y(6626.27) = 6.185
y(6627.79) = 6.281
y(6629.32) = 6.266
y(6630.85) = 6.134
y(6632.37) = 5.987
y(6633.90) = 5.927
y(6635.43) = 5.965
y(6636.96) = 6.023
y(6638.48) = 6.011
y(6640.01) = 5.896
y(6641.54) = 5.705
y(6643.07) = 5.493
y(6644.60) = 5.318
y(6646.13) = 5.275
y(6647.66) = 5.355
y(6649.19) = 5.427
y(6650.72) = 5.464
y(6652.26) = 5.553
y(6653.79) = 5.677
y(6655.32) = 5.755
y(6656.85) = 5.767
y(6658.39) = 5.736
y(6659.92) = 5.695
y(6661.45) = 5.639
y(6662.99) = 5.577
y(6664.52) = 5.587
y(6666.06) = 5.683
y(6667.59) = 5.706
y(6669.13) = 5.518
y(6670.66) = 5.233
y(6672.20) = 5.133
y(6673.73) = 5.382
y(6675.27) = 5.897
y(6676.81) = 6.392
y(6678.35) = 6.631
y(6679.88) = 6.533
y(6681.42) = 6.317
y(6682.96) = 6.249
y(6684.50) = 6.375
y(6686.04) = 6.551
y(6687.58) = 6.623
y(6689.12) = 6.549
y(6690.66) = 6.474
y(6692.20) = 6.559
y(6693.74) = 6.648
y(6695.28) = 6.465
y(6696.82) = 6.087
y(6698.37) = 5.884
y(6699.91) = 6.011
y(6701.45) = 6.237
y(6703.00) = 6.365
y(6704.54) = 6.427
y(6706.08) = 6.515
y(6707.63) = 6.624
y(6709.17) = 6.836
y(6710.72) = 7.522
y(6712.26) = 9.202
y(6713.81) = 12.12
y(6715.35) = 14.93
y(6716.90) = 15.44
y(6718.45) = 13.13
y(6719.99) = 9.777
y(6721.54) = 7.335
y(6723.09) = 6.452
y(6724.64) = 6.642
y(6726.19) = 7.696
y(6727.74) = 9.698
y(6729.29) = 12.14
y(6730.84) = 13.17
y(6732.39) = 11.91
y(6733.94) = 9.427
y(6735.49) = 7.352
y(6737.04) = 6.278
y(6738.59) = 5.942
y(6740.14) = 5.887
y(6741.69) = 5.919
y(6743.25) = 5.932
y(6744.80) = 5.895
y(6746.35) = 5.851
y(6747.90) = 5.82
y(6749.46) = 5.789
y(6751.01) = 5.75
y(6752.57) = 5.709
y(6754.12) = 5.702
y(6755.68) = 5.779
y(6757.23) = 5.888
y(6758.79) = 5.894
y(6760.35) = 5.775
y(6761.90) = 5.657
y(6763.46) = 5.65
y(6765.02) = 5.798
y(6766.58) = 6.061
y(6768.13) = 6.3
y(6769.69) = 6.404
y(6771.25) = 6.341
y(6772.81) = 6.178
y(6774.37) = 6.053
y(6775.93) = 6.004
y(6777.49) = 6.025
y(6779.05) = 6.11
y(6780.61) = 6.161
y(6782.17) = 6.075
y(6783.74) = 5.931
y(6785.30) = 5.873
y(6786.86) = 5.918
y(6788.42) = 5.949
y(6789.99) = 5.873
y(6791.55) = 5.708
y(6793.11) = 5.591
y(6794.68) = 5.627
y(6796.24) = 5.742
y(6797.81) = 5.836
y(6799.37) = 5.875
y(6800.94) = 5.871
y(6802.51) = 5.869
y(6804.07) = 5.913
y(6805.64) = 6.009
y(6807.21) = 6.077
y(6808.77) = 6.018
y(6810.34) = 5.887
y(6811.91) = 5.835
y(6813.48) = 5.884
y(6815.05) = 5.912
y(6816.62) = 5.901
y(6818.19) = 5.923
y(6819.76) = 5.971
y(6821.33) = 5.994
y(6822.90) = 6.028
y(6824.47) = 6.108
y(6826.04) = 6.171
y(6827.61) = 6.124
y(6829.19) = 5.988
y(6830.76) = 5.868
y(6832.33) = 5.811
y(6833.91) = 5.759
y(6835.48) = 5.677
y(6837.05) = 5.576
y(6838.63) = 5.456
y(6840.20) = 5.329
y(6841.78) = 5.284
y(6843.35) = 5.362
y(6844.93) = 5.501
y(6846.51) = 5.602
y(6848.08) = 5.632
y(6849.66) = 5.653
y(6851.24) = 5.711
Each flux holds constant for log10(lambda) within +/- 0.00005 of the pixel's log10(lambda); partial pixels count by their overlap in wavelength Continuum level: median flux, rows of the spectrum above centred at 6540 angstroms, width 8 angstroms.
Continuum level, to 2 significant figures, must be 6.1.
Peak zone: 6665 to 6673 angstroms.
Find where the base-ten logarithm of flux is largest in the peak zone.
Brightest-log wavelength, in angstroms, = 6667.59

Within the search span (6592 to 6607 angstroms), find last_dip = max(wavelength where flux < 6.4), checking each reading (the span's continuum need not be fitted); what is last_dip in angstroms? 6606.46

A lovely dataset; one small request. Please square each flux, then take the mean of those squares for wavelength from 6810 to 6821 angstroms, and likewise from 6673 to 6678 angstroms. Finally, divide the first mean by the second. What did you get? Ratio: 1.0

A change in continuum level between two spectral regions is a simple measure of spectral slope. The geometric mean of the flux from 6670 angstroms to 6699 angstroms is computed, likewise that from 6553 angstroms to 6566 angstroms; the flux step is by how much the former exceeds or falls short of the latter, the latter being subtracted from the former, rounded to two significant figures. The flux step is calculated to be -14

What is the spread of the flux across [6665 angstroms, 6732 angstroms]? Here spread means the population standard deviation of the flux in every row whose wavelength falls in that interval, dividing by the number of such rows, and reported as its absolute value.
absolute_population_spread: 3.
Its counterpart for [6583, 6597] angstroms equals 6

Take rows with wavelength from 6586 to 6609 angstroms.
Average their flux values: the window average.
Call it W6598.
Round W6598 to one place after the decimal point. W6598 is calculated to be 6.7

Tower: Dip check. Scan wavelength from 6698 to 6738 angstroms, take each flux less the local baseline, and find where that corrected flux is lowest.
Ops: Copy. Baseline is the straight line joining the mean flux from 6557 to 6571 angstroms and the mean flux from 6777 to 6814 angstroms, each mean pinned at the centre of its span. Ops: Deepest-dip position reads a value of 6698.37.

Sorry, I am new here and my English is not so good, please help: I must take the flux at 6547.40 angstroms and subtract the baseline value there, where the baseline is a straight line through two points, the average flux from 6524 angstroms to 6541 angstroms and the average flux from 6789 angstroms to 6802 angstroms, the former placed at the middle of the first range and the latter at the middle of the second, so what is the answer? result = 4.4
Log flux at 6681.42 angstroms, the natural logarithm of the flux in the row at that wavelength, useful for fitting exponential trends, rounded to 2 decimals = 1.84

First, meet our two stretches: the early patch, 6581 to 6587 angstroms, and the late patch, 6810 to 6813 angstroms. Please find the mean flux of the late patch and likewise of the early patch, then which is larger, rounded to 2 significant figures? 18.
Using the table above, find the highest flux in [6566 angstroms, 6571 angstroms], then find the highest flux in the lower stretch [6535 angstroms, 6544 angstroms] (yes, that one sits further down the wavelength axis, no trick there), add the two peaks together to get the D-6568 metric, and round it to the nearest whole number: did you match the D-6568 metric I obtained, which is 25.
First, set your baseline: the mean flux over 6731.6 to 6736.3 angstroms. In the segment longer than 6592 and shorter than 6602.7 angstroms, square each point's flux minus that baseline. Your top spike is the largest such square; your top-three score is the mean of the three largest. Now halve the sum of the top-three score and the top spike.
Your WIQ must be 14.9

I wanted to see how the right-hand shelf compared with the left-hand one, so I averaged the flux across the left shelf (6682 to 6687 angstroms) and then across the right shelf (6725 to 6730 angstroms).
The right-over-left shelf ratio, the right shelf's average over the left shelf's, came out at 1.5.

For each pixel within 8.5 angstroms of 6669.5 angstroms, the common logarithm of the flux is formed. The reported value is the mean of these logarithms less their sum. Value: -7.5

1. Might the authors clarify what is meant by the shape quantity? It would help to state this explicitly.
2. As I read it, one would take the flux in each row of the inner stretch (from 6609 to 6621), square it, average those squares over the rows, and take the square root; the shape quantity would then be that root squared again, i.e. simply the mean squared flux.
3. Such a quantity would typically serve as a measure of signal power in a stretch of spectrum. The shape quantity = 41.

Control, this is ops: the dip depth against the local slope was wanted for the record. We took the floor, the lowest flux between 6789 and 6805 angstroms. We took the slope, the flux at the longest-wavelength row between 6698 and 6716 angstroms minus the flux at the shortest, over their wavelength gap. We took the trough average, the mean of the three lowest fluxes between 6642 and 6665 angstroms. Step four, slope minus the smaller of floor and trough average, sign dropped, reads 4.78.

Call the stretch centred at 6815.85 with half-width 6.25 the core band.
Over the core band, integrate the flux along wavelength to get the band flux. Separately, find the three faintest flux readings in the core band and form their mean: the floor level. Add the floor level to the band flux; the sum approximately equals 80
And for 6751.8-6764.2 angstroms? 77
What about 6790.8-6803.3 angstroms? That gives 78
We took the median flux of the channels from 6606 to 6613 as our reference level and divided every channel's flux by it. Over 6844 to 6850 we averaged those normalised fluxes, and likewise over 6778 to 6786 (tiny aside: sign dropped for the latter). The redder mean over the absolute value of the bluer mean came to 0.93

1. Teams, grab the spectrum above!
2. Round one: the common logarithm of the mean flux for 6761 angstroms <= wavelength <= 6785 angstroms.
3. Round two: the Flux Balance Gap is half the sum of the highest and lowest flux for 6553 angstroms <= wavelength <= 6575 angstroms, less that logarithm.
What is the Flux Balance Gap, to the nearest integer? 30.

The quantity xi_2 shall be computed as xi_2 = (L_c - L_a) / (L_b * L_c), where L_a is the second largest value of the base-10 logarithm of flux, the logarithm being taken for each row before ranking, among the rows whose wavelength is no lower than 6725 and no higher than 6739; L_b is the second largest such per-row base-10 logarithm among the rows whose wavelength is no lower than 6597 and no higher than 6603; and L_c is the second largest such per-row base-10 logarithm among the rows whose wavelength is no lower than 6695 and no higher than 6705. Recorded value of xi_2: -0.44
